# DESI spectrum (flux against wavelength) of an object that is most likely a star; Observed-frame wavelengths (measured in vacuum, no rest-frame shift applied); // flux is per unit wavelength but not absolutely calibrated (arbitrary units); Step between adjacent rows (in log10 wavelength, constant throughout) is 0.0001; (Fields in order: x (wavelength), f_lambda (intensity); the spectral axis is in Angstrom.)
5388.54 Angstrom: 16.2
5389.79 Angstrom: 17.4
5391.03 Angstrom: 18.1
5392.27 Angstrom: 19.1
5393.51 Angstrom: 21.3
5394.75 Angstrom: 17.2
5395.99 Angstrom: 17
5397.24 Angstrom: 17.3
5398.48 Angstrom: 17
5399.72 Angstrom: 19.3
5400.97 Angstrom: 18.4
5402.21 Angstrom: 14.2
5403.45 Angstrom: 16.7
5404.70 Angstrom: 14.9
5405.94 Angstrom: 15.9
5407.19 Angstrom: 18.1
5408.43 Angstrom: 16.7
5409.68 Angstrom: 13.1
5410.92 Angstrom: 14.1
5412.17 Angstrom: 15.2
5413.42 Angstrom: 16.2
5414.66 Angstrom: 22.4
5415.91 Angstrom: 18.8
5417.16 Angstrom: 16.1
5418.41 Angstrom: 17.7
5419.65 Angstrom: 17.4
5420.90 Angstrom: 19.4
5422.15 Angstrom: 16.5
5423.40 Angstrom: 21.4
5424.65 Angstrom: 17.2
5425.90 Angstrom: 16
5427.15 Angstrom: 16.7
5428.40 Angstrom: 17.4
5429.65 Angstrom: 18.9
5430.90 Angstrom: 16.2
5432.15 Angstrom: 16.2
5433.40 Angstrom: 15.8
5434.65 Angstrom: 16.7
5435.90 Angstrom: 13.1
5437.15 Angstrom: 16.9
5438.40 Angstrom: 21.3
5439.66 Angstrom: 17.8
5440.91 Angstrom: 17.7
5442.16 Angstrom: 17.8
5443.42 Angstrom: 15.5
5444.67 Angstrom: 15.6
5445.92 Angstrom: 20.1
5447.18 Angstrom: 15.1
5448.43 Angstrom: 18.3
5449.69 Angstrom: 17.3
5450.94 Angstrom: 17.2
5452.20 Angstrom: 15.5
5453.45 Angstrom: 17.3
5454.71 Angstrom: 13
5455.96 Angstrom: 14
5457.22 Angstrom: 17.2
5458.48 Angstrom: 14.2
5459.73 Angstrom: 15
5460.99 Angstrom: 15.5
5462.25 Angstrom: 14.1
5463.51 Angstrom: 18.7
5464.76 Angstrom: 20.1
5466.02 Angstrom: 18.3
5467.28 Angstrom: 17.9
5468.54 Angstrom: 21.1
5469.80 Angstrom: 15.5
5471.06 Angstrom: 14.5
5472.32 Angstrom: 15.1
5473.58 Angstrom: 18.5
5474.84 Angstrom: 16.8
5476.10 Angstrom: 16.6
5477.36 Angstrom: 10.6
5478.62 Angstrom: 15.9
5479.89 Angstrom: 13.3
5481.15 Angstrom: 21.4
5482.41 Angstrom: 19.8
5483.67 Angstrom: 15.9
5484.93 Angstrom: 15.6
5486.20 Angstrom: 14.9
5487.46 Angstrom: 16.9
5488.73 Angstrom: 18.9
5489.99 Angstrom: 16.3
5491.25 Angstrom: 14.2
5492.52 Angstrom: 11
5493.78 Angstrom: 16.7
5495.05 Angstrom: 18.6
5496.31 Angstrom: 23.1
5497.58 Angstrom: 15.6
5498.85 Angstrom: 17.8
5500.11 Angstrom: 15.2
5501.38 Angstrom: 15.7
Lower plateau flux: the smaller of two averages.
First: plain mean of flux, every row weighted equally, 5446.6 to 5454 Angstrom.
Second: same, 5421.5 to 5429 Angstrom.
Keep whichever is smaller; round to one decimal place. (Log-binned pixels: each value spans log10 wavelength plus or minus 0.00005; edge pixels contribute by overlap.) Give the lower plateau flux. 16.8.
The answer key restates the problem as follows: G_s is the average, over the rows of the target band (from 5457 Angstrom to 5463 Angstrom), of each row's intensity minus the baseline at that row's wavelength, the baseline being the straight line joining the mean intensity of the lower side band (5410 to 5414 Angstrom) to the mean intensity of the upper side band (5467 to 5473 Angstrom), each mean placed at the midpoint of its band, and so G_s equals -1.3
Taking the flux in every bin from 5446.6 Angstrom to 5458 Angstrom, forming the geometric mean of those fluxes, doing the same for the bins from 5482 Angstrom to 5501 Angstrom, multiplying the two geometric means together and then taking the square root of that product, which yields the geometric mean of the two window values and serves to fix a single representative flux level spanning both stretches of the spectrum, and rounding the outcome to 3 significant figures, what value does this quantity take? 16.2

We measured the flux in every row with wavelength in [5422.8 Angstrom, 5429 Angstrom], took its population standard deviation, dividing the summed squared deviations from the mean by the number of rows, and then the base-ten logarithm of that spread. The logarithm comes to 0.28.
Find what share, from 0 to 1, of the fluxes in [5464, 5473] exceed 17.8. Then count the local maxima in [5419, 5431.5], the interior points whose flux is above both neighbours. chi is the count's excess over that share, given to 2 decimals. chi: 2.43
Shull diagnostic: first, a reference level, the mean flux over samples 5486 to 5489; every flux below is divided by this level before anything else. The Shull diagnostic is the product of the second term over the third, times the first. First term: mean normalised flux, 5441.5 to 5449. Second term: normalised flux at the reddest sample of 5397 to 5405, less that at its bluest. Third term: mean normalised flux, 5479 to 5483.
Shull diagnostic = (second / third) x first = -0.13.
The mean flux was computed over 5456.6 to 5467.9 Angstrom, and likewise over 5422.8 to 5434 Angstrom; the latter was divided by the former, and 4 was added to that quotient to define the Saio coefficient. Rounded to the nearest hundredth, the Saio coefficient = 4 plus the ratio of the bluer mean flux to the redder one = 5.03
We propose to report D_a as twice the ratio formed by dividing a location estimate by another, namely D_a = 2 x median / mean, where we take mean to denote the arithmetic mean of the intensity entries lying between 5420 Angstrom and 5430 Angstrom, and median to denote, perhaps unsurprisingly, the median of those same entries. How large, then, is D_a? 1.93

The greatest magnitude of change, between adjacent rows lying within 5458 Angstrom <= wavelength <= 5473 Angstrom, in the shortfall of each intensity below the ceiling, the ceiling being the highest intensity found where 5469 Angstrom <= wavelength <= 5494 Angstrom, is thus 5.60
